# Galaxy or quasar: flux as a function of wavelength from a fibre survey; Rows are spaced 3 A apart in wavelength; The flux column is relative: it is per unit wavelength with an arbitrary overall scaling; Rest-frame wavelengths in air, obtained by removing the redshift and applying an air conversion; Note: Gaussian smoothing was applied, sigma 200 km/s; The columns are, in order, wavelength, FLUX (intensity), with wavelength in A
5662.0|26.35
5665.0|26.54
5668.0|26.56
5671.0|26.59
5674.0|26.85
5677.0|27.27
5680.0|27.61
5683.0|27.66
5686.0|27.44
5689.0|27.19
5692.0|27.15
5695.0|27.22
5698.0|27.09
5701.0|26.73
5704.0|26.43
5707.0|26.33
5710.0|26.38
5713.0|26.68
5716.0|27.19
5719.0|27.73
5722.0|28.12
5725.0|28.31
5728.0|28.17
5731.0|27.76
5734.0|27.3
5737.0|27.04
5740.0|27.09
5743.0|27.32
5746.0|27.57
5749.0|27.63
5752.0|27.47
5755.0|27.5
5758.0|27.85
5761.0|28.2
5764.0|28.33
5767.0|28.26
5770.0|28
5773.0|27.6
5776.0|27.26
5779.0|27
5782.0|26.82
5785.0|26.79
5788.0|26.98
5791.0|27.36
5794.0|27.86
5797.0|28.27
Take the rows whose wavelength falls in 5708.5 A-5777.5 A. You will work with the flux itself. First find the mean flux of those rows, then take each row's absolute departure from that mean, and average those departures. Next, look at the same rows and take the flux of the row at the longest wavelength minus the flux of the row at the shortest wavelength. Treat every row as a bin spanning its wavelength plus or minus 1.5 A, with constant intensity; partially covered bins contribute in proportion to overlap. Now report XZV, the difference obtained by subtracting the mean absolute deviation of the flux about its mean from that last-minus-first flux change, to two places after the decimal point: 0.46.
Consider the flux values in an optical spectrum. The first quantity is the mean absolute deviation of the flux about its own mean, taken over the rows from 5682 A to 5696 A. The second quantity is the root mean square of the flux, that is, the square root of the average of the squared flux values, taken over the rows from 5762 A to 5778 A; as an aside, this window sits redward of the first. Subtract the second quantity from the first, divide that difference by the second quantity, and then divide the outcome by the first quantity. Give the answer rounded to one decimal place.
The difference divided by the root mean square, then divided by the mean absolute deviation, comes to -5.7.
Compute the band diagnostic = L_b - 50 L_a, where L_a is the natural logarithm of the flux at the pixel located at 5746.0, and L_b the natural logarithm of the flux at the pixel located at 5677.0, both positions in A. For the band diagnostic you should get -163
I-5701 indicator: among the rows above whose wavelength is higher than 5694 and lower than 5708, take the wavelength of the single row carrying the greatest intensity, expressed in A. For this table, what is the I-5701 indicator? 5695.0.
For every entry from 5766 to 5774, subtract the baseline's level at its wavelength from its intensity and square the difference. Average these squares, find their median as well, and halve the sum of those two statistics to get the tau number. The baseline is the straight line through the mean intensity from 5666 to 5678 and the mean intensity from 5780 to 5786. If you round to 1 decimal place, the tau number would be 1.4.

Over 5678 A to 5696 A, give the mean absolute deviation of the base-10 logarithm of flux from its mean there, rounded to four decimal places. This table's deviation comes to 0.0030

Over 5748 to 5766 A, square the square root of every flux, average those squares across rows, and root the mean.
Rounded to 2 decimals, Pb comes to 5.28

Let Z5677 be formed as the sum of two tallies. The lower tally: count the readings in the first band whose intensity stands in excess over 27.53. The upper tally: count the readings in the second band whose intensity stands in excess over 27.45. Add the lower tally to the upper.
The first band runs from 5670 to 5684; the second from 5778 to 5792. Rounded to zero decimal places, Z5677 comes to 2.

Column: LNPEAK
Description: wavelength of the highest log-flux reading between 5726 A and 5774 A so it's 5764.0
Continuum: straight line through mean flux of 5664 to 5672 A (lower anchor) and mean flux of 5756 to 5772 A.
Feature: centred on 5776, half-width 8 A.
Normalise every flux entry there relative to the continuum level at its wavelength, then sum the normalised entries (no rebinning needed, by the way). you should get 4.83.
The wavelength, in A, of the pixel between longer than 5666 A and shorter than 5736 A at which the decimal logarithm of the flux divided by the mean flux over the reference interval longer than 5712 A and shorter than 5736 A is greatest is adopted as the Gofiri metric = 5725.0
